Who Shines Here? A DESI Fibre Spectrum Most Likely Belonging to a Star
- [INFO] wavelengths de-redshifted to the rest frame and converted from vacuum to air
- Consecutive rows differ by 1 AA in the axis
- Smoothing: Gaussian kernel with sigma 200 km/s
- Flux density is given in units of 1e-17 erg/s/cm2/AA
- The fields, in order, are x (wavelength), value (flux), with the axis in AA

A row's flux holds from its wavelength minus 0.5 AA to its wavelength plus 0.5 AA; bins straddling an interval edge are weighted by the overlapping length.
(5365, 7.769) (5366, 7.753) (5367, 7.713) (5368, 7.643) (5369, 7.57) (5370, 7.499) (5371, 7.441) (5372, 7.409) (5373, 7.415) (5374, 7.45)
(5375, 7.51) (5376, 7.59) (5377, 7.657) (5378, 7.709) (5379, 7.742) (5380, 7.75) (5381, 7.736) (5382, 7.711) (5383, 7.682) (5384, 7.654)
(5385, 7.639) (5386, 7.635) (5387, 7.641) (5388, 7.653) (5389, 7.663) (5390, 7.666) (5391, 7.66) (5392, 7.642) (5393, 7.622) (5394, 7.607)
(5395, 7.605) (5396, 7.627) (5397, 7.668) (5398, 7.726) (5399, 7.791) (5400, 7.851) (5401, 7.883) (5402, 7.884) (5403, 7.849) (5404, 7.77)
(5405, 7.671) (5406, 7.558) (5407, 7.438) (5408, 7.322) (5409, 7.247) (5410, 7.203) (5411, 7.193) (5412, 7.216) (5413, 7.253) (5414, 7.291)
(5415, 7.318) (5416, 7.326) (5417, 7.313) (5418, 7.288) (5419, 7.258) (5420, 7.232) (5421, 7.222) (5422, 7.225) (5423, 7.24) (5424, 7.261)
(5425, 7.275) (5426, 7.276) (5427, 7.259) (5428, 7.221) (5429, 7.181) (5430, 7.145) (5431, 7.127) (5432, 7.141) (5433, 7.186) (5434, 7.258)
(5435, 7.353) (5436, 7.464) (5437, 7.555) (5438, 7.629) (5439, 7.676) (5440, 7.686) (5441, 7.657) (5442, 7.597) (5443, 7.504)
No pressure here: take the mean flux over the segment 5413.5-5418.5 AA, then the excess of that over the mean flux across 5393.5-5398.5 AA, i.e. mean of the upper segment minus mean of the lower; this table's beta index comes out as -0.34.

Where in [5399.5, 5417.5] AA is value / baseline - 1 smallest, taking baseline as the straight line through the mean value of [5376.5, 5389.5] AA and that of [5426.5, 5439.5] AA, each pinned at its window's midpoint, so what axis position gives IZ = 5411 AA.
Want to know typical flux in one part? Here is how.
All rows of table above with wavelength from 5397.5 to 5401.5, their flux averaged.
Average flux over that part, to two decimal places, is 7.81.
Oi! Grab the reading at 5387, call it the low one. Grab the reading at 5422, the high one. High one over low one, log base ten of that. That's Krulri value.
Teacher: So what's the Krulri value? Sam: -0.024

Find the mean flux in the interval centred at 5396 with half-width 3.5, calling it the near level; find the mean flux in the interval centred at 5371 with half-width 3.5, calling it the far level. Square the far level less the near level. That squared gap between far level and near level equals 0.030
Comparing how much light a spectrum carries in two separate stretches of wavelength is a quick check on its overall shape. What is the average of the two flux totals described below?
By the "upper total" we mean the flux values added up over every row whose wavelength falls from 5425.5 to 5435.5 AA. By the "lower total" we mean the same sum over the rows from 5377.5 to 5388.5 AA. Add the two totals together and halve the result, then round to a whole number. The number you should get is 78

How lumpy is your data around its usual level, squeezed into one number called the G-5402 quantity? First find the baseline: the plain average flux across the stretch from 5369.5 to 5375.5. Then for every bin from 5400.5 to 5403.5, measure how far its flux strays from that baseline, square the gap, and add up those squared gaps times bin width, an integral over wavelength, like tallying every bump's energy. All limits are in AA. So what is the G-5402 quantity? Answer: 0.52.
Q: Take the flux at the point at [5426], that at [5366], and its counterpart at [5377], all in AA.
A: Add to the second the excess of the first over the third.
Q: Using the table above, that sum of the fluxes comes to 7.4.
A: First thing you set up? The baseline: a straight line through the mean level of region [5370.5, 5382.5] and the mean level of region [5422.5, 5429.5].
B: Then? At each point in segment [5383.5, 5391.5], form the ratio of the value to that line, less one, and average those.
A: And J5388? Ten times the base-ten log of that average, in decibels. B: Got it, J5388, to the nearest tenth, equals -17.4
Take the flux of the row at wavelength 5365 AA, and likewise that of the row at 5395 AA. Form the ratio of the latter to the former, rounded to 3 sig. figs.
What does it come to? 0.979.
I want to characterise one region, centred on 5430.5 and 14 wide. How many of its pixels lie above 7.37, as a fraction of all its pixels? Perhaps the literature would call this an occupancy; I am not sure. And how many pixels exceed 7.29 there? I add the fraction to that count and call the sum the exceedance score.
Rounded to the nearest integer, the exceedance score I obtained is 3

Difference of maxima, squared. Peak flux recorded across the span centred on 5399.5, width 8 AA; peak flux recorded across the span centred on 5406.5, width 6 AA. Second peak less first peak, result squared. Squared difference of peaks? 0.01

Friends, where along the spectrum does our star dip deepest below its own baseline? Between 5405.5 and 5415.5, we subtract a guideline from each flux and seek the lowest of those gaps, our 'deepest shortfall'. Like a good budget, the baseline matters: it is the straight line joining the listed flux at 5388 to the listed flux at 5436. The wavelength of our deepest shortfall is 5411 AA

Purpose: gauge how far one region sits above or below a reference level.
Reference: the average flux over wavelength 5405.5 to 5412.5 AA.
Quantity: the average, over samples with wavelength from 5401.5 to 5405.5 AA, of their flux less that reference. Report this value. 0.48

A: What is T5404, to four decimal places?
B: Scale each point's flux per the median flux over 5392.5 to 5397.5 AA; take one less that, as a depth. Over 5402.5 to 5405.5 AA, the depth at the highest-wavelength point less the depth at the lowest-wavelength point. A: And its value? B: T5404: 0.0234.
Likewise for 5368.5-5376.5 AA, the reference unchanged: -0.0026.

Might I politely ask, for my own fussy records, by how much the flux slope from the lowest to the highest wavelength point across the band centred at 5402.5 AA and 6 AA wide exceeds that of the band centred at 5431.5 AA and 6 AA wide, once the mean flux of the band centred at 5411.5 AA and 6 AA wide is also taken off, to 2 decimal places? -7.29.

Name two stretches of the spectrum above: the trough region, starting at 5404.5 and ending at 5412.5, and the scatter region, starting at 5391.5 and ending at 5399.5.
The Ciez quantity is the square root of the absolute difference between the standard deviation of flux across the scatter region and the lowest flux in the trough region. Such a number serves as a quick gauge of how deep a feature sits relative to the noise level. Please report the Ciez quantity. 2.67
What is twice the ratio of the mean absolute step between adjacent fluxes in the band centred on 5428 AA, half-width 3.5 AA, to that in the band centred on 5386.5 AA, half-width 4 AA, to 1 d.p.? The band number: 4.5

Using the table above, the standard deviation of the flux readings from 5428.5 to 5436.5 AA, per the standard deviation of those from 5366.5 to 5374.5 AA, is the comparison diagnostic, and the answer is 1.06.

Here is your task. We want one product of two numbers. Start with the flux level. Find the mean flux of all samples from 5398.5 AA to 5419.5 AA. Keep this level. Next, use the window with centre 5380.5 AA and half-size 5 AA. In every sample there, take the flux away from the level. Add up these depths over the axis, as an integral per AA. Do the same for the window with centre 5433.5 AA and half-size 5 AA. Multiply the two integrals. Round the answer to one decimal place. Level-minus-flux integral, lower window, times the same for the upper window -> -3.6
